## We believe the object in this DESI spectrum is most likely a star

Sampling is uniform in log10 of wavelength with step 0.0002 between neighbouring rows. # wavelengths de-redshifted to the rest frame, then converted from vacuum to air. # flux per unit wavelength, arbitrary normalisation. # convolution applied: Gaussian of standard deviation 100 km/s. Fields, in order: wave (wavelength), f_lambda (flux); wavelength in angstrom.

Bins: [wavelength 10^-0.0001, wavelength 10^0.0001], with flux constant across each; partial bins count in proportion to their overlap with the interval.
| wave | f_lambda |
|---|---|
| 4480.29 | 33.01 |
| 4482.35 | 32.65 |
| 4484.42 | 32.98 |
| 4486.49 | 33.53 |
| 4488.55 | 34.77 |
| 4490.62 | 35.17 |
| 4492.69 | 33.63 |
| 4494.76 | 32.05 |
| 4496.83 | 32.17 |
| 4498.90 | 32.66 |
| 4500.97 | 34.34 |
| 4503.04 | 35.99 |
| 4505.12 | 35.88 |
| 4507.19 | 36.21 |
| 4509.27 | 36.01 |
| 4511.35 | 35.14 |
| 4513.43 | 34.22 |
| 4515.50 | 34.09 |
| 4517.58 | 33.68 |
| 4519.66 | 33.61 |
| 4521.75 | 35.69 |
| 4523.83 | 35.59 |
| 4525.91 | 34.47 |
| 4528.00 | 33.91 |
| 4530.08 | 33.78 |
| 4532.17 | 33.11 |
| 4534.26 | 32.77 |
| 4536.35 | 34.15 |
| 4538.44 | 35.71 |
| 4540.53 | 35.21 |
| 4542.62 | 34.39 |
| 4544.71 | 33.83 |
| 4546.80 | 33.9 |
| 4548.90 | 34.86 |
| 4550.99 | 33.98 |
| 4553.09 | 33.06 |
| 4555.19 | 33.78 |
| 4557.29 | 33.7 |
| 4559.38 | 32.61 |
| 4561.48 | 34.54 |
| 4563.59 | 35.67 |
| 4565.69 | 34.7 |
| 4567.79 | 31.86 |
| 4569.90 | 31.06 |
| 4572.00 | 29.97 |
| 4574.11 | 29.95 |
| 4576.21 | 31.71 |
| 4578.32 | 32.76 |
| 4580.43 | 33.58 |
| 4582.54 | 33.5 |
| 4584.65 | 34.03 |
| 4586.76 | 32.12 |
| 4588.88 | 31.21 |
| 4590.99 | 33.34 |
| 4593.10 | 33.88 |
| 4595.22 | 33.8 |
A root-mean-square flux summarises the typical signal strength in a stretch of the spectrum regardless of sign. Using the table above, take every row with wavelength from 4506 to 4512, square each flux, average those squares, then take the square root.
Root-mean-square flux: 35.8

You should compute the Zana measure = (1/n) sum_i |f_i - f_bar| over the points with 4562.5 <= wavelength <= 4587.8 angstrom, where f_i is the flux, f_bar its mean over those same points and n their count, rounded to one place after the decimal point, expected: 1.5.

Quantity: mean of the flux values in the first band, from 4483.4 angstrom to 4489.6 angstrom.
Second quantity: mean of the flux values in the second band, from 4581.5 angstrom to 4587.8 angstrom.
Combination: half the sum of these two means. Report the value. 33.5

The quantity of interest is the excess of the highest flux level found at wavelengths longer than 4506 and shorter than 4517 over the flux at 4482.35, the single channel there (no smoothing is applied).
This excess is 3.6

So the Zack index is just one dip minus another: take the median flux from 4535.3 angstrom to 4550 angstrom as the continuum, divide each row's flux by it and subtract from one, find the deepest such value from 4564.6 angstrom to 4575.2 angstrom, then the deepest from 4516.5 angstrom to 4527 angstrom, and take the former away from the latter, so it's -0.11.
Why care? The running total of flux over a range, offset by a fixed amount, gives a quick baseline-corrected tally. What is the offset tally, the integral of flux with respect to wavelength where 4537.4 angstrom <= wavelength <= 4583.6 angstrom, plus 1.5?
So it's 1544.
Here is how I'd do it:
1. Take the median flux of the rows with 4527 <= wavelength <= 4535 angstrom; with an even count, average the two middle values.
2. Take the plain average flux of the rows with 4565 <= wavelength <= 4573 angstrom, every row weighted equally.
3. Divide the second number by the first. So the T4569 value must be 0.95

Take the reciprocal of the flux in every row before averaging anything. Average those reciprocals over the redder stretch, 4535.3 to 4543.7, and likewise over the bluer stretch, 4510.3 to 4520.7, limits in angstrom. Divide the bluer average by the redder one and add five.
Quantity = 6.02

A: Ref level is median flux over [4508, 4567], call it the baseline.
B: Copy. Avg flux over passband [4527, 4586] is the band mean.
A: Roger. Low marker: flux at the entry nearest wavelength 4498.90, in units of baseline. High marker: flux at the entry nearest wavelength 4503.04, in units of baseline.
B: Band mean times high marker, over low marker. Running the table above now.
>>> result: 37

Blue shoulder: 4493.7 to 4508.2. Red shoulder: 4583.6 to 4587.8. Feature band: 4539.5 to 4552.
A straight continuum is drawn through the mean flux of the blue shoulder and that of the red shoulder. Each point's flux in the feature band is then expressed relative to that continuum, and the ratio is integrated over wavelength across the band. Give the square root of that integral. 3.58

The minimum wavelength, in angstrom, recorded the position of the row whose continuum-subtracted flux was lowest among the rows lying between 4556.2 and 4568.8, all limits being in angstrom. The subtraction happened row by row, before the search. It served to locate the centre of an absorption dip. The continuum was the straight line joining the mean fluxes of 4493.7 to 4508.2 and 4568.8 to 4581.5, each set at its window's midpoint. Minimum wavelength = 4567.79 angstrom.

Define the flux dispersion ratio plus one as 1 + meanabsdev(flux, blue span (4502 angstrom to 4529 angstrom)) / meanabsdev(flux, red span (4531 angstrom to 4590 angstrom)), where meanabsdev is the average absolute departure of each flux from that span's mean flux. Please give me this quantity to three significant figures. 1.73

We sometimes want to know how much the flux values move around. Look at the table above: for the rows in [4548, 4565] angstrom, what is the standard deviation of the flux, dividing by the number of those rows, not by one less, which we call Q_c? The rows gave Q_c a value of 0.92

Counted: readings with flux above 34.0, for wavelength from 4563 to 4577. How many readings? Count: 2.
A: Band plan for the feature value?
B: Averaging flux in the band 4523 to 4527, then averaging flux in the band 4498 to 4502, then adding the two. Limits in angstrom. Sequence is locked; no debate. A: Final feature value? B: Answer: 68.5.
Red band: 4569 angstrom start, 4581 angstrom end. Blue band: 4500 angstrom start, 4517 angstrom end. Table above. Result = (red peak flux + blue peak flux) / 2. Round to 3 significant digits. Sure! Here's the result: 34.9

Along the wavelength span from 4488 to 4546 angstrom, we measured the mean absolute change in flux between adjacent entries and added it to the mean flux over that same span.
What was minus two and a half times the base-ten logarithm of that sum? -3.864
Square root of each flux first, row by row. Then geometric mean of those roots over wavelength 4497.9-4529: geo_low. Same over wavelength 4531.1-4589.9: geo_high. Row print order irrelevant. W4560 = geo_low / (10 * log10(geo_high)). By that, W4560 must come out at 0.775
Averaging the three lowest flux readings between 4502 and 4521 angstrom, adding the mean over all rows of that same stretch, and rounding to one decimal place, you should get 68.8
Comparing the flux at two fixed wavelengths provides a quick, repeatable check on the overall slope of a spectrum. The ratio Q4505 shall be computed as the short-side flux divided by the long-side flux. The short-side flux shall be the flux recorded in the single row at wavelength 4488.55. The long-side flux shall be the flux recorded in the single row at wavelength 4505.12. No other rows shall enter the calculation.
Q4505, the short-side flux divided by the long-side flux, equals 0.97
